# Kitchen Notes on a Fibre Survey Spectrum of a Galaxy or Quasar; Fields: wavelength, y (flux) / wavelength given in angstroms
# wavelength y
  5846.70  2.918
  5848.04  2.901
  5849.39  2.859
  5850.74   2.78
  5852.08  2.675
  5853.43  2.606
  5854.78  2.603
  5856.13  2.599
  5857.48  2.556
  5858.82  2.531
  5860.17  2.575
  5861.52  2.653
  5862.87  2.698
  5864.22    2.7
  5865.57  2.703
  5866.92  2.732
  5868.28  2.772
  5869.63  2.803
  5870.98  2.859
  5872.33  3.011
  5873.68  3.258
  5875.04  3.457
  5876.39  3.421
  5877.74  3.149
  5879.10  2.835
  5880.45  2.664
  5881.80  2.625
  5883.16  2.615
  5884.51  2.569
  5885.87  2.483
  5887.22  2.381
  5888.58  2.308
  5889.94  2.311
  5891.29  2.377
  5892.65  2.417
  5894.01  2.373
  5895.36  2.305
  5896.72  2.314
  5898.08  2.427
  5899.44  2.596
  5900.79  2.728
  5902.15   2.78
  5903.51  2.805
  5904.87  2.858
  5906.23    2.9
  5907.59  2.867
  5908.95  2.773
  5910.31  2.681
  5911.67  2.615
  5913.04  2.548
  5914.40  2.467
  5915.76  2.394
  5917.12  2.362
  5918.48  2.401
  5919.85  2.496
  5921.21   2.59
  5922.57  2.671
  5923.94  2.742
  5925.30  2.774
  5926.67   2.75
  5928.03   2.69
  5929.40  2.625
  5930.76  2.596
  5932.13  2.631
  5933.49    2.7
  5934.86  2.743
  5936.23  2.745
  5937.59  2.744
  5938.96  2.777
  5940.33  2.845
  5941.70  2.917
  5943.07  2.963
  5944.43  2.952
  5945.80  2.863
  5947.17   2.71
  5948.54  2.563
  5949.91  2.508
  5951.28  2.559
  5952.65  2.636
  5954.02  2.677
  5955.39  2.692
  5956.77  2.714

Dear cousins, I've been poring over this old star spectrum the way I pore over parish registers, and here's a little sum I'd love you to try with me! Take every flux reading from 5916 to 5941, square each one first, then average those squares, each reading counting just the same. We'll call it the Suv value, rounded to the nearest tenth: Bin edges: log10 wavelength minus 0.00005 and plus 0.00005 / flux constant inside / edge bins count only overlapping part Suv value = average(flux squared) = 7.1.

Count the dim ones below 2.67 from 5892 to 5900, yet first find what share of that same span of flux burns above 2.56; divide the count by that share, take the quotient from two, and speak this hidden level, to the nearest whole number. -34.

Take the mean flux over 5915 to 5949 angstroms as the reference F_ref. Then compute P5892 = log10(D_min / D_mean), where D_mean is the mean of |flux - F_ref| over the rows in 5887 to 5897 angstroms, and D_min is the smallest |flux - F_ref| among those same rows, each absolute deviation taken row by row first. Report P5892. -0.10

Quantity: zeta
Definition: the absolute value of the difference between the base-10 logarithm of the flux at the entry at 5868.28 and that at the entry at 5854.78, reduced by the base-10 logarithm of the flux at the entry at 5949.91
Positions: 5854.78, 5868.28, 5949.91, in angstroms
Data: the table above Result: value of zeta -0.37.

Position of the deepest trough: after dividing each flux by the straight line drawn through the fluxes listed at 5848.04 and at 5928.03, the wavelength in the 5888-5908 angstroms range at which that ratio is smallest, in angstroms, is 5888.58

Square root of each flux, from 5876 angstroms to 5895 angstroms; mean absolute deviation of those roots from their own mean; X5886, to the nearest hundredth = 0.07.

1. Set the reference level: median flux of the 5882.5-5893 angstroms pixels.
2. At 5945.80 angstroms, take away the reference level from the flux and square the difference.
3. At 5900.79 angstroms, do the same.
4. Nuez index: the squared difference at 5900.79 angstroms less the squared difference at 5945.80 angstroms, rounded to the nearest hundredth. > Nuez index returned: -0.11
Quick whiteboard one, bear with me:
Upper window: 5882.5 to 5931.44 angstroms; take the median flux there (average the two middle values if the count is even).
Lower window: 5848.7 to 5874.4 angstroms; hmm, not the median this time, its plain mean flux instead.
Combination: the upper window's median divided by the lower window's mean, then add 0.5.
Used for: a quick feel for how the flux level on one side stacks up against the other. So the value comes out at 1.45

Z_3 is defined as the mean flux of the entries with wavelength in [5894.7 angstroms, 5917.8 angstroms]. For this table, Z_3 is 2.61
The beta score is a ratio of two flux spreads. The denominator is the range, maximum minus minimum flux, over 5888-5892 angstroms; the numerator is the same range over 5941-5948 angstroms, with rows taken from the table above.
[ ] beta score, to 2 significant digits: 3.7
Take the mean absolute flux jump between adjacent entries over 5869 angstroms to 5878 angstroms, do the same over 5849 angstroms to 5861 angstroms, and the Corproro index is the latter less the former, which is -0.11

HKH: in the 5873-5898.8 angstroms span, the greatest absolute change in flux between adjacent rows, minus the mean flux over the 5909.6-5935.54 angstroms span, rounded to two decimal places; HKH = -2.29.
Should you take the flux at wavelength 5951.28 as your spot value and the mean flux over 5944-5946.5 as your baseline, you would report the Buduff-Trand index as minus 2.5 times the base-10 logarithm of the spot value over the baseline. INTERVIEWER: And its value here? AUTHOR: 0.14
